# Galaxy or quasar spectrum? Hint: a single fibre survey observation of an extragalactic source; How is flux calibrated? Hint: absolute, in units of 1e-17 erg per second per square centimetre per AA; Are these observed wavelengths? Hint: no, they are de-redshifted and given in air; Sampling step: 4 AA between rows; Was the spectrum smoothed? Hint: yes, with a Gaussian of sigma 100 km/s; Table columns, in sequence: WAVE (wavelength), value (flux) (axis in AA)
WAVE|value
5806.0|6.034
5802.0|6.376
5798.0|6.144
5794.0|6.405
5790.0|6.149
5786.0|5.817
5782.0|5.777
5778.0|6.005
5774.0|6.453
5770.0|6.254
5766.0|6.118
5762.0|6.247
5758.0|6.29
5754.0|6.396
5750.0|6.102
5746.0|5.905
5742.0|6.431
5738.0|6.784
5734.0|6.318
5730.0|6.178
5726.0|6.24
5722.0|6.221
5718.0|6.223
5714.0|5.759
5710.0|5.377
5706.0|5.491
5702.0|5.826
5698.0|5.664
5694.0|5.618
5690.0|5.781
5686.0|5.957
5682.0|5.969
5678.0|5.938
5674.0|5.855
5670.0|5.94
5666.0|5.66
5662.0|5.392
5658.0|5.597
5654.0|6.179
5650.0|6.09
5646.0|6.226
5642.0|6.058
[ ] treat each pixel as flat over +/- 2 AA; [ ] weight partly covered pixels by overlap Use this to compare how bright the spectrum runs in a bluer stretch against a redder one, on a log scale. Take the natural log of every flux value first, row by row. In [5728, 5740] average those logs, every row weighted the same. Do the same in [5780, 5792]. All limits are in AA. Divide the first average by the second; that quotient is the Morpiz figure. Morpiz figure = 1.05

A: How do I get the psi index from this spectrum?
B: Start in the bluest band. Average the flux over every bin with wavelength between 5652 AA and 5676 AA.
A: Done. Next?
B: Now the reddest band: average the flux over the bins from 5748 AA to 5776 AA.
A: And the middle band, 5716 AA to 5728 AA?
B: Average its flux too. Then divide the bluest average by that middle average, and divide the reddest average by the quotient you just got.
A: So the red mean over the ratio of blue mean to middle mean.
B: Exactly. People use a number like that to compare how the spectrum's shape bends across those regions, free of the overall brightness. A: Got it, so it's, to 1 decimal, 6.8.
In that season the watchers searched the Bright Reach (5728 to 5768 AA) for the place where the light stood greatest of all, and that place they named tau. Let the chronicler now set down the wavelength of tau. 5738.0 AA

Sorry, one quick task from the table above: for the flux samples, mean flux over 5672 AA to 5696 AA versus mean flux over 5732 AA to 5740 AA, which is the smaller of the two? 5.85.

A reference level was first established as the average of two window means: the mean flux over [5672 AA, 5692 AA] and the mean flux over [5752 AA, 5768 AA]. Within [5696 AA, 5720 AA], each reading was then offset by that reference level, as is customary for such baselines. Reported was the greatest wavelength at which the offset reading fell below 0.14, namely 5714.0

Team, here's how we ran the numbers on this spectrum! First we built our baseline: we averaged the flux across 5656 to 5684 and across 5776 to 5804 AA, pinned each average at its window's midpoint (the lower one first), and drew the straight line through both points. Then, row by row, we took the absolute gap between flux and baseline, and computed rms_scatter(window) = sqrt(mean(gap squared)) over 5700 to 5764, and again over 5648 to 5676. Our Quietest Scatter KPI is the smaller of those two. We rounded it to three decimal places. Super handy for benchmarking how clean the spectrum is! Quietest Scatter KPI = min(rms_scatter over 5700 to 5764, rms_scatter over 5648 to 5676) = 0.278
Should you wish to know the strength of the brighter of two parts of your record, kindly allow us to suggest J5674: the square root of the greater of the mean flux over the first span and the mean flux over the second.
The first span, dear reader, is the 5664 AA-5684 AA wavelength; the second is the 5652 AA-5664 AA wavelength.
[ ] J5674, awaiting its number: 2.42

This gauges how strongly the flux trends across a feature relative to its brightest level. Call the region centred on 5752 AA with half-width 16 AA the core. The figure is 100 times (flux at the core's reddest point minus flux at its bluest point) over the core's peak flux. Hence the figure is -10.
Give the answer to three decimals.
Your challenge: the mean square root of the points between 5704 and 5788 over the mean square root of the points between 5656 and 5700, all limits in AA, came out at 1.030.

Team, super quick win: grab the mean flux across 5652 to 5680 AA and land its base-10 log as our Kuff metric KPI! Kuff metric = 0.76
